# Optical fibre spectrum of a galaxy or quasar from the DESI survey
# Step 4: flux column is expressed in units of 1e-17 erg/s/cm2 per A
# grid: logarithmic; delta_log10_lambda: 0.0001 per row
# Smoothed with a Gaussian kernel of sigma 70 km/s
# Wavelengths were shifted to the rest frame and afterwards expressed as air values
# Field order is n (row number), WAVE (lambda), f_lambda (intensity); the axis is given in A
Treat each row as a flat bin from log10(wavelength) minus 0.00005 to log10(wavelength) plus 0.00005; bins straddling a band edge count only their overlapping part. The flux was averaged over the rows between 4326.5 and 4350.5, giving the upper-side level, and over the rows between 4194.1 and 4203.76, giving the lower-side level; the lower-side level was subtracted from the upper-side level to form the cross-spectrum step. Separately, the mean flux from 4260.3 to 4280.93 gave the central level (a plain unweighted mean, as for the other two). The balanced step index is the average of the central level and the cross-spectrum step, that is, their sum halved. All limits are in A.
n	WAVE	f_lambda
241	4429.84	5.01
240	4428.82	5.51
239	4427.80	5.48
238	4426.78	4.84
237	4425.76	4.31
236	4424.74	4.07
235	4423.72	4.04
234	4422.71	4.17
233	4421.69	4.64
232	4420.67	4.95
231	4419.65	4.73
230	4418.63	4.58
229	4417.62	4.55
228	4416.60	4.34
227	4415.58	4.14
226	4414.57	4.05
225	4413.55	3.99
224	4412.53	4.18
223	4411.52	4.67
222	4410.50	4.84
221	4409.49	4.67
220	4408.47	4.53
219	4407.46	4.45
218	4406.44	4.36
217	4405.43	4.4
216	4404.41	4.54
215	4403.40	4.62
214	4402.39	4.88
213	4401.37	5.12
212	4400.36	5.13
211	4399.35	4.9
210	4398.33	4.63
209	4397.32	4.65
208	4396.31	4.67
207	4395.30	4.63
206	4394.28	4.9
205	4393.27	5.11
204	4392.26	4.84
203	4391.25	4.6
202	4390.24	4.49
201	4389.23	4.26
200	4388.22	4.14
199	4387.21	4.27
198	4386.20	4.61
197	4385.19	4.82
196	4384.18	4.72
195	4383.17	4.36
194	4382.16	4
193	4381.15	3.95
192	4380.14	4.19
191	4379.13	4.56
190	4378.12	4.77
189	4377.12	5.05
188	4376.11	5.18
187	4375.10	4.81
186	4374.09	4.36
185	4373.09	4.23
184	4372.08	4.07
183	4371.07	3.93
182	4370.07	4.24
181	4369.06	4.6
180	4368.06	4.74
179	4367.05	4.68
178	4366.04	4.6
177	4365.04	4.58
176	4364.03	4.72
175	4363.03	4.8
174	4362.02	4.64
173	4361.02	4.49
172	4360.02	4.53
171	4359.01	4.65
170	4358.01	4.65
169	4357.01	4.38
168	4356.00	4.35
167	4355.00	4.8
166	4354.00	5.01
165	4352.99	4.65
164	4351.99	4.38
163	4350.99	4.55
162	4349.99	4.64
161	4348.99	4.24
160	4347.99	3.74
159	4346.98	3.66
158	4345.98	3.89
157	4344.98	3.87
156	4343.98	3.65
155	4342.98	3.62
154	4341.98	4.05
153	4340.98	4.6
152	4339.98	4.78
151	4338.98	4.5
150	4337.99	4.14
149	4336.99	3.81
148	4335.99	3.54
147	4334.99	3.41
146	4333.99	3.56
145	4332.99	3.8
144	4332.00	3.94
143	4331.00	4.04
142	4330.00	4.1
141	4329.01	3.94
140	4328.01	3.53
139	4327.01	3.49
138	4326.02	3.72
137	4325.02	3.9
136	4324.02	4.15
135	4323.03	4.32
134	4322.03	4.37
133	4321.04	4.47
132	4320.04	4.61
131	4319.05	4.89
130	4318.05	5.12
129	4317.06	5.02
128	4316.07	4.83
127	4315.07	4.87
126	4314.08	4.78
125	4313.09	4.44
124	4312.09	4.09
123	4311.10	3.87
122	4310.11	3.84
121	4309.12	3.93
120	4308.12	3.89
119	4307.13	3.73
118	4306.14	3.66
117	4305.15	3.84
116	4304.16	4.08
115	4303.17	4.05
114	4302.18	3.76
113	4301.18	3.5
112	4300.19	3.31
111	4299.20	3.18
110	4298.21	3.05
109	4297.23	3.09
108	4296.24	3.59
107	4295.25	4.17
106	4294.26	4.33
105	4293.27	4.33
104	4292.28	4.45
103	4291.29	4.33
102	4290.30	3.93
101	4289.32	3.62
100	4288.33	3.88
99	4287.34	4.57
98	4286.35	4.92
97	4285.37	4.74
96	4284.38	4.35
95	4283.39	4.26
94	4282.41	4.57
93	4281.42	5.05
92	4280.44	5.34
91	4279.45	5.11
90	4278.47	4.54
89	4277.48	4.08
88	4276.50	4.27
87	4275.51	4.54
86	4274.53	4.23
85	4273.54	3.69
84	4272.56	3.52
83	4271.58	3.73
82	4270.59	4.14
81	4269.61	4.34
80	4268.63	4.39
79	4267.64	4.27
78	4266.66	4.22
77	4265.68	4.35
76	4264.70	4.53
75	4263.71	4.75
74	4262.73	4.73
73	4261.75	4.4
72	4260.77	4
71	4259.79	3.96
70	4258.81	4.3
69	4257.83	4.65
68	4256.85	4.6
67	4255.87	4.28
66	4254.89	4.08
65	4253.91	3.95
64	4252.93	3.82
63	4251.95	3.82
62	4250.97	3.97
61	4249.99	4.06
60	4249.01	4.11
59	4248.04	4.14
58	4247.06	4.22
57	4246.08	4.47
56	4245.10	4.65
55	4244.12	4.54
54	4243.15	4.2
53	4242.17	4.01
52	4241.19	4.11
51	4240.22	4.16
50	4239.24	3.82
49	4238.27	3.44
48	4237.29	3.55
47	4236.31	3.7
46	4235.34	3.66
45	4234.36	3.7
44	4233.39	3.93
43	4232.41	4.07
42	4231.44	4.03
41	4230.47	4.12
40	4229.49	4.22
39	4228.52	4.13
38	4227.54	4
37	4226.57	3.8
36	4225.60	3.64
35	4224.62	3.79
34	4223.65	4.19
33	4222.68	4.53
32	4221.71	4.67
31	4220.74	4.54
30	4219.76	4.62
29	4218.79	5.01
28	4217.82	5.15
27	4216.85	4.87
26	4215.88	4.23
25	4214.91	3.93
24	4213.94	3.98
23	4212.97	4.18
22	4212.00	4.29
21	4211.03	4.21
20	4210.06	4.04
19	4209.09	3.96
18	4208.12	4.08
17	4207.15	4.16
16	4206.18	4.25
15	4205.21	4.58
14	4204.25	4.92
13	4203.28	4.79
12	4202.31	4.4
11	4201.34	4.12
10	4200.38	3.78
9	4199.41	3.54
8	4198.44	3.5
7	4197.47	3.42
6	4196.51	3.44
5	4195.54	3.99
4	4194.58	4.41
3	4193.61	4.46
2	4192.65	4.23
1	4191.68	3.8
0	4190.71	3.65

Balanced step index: 2.17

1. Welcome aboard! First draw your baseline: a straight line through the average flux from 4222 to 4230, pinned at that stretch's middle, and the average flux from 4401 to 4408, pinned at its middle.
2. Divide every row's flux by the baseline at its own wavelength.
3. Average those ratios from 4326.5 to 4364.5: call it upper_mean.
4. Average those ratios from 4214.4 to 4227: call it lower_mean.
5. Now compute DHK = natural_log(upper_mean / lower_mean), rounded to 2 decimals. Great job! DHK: -0.14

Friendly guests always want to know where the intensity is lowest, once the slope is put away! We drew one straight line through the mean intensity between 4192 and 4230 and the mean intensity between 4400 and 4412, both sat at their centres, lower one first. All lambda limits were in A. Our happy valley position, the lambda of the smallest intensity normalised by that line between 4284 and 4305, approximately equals 4298.21 A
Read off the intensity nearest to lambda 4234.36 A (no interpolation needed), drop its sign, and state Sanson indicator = 3.7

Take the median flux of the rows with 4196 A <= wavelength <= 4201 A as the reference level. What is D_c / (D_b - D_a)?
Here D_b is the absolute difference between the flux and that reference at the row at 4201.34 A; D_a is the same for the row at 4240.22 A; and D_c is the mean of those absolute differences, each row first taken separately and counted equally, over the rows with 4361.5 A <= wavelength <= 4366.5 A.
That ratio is -29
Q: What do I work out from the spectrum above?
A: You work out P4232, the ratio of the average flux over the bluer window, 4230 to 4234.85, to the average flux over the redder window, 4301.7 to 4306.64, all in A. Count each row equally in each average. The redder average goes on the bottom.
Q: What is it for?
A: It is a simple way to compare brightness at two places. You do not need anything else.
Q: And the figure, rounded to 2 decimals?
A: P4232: 1.02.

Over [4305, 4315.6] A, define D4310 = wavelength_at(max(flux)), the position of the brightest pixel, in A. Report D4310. 4315.07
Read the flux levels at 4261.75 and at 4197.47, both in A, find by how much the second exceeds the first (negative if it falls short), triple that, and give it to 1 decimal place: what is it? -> -2.9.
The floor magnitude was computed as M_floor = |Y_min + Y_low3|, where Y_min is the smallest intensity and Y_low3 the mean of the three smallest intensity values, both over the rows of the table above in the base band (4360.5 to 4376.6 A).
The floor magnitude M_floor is 8.0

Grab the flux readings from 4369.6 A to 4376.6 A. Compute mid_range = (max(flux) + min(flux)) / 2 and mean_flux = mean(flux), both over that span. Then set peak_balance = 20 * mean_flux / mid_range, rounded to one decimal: 19.3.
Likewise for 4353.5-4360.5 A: 19.8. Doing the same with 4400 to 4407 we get 19.9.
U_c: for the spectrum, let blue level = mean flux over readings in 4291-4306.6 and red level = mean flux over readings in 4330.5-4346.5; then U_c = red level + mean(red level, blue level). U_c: 7.82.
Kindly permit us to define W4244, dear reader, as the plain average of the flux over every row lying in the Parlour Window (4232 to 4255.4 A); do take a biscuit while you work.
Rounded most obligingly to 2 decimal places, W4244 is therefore 4.01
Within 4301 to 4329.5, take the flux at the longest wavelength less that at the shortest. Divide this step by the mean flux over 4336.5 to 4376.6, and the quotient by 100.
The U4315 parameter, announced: 0.0010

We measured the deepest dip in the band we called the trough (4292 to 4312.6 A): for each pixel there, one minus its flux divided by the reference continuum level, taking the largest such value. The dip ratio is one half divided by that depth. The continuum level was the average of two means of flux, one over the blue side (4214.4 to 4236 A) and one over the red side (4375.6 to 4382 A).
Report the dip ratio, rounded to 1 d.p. 1.6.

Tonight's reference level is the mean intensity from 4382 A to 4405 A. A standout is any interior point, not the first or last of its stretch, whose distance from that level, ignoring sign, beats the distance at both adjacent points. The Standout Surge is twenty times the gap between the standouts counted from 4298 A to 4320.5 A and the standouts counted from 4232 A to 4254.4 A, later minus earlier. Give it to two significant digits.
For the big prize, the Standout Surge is 20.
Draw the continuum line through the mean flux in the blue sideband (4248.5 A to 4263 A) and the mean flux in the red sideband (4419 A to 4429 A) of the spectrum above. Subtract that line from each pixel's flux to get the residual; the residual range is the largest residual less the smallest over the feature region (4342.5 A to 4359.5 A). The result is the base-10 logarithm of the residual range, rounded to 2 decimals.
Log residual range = 0.13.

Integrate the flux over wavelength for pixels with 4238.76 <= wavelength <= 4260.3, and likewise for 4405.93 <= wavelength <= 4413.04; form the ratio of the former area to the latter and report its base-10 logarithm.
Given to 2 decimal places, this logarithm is 0.45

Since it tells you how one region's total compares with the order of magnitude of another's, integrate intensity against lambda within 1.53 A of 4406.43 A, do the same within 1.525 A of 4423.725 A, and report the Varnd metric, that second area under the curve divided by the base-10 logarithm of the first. 11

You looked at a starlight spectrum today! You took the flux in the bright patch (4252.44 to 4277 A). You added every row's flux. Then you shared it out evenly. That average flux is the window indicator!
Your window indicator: 4.23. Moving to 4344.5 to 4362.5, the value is 4.40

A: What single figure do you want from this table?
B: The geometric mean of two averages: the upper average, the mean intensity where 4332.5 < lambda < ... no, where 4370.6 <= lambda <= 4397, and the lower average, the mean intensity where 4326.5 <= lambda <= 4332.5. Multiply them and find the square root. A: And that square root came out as 4.17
